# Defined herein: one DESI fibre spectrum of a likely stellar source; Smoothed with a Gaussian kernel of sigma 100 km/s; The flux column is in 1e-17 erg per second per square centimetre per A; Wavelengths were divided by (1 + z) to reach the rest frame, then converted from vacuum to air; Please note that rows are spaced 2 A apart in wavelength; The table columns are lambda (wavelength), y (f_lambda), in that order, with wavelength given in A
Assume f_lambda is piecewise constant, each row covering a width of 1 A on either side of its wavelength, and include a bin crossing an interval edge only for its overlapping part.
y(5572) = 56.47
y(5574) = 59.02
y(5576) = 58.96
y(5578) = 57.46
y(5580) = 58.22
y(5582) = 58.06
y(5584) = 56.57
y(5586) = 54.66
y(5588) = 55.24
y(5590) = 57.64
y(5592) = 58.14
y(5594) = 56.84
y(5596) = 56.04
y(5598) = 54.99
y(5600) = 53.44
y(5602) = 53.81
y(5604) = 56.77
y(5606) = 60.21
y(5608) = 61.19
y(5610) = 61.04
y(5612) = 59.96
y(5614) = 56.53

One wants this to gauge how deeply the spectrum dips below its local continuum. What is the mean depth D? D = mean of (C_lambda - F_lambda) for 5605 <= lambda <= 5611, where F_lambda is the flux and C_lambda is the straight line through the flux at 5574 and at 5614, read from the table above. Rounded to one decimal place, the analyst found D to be -3.9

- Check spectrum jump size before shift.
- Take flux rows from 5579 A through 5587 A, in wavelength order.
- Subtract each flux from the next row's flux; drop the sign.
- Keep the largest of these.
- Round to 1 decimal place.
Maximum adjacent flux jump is 1.9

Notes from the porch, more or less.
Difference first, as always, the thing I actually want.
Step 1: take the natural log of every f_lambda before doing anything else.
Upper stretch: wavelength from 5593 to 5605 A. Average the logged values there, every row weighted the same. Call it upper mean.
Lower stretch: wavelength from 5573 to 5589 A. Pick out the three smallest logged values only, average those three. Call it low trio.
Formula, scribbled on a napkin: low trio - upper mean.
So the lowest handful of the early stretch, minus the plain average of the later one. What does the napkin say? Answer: 0.003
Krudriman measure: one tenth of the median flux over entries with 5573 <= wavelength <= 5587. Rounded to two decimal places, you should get 5.81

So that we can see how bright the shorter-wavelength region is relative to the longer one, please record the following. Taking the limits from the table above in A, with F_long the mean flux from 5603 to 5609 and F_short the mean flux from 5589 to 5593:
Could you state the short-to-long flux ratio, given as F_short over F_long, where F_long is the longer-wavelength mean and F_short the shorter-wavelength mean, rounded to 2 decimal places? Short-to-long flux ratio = 0.97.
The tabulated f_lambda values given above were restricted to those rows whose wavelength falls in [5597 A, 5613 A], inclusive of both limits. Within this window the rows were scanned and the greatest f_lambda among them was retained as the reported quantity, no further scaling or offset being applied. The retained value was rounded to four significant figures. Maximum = 61.19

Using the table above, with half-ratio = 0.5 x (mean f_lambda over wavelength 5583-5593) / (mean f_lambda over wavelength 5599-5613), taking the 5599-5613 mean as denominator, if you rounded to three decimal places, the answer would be 0.486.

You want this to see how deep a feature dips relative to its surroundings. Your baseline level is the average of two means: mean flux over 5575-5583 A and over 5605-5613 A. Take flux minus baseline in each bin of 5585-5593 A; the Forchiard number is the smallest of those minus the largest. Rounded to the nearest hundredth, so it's -3.48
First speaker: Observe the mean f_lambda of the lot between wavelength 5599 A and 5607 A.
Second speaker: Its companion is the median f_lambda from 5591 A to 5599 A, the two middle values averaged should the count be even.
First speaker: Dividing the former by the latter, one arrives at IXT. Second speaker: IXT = 0.99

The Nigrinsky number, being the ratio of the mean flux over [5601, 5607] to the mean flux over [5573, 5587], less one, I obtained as -0.01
